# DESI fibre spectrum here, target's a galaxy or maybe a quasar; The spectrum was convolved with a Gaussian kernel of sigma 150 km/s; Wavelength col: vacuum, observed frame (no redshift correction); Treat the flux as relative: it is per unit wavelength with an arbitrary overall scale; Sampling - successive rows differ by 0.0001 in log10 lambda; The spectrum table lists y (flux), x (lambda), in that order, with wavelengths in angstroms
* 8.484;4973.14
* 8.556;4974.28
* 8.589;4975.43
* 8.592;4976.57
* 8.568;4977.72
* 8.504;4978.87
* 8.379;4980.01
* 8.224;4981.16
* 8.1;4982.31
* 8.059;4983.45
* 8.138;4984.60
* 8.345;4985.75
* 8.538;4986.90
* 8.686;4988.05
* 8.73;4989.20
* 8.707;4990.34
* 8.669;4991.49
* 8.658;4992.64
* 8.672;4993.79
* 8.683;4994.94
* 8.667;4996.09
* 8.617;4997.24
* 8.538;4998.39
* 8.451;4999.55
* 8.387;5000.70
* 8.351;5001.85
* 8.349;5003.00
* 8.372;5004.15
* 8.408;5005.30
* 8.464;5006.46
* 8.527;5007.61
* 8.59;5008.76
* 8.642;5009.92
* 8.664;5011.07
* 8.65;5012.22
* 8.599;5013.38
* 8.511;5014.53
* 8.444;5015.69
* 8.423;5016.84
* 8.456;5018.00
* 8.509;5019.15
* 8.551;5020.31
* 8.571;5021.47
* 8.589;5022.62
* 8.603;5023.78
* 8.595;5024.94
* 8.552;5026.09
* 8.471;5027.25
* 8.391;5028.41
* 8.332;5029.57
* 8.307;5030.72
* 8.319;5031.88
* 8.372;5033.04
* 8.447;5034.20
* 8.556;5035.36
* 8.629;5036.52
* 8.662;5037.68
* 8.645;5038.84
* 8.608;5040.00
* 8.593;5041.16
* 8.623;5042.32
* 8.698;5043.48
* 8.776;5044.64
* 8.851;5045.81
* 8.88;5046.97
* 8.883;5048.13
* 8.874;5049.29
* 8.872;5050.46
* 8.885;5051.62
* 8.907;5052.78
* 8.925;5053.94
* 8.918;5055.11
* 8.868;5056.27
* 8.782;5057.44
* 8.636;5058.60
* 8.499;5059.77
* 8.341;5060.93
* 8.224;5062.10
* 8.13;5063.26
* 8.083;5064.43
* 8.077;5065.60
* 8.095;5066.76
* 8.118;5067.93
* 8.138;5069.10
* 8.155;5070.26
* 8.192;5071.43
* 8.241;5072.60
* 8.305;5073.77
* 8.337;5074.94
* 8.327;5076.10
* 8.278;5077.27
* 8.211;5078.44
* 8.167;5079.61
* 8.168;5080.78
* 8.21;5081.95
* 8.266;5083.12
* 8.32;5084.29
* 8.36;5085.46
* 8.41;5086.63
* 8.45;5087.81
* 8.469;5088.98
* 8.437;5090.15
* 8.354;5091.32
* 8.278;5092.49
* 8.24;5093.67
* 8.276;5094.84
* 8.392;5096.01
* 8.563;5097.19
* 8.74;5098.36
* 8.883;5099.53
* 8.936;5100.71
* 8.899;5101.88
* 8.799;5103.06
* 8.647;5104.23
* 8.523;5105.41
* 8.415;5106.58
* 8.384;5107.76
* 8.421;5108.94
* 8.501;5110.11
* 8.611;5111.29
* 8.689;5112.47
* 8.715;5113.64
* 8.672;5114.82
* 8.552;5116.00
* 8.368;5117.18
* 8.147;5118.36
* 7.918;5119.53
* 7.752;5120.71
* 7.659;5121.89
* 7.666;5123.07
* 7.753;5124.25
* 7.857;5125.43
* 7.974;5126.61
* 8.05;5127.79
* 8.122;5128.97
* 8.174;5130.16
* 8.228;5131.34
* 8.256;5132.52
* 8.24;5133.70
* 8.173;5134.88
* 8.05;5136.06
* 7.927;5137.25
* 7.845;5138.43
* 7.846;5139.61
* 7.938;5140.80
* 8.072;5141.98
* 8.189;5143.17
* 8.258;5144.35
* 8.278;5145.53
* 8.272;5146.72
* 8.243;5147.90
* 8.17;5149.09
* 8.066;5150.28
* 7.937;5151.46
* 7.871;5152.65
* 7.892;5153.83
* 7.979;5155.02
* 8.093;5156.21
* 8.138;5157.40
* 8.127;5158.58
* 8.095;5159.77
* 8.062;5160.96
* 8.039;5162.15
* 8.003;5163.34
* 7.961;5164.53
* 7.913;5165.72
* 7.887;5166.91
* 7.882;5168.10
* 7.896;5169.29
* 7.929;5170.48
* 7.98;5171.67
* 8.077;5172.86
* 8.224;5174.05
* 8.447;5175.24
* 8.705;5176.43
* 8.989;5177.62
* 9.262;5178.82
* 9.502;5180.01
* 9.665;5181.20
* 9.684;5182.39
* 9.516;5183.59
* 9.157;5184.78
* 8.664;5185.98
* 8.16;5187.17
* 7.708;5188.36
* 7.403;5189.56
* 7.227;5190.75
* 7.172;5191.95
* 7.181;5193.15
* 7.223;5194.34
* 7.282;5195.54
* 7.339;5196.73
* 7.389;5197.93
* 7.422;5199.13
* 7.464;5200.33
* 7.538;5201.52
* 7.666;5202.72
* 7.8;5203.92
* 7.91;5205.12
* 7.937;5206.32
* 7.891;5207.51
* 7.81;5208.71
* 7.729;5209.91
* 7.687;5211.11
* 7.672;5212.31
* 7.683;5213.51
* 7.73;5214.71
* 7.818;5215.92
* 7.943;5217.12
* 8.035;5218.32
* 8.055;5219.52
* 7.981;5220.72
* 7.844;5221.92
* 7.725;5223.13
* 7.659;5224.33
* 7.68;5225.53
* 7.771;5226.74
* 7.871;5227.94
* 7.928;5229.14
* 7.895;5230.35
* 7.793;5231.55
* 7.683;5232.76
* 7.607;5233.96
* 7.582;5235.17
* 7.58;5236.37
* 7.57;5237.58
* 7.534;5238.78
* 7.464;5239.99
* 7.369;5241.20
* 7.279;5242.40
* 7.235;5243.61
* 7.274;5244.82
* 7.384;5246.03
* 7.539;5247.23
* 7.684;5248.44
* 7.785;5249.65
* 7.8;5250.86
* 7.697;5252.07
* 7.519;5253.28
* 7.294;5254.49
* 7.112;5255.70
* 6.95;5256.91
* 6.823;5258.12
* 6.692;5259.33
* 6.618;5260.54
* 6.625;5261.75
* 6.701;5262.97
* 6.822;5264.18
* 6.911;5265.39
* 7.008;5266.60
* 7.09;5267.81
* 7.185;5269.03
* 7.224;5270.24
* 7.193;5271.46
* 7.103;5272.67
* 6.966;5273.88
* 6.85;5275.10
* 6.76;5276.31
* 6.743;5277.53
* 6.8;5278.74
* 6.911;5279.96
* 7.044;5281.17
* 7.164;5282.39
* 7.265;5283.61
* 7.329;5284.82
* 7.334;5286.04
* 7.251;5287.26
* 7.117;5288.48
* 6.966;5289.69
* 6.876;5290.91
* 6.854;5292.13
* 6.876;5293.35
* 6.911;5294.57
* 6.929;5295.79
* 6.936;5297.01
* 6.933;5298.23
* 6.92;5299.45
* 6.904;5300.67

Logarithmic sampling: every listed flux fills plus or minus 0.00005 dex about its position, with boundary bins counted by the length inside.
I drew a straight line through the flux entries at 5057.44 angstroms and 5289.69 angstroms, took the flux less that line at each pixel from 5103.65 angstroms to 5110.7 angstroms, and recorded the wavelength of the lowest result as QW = 5107.76 angstroms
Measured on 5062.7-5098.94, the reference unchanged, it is 5064.43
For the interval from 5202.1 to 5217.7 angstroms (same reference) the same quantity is 5202.72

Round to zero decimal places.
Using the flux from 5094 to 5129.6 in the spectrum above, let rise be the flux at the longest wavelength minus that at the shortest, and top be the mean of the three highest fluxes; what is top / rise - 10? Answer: -68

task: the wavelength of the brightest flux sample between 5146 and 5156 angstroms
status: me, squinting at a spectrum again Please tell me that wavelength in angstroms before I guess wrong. 5146.72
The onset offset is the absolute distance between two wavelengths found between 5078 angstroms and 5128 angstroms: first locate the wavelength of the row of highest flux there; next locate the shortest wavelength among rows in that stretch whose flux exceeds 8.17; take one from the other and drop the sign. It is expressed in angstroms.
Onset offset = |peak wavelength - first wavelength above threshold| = 22.3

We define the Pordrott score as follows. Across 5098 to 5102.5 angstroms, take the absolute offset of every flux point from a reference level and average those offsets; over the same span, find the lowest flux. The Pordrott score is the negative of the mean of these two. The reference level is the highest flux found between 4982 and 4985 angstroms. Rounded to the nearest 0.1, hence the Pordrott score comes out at -4.7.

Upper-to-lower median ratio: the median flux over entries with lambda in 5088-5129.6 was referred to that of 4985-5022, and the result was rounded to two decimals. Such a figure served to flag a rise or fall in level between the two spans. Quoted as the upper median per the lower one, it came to 0.98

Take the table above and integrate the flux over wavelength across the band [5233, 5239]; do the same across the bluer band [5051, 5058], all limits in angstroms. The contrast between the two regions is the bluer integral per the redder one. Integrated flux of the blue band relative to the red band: 1.36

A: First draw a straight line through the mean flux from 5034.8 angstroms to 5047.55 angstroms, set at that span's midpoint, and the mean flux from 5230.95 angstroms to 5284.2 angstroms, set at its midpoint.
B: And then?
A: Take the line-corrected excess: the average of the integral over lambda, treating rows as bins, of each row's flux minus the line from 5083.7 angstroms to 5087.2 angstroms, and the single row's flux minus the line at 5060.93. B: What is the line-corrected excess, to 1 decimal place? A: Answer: -0.1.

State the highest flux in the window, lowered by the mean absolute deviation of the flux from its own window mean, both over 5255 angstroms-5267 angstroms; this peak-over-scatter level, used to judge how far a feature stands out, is 7.0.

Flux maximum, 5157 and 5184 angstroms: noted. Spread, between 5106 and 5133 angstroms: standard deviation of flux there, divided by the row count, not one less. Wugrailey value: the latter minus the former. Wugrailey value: -9.4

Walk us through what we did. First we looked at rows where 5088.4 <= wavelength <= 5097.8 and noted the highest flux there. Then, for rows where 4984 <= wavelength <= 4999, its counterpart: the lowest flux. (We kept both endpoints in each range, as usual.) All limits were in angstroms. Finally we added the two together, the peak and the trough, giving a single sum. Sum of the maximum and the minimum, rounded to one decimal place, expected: 16.7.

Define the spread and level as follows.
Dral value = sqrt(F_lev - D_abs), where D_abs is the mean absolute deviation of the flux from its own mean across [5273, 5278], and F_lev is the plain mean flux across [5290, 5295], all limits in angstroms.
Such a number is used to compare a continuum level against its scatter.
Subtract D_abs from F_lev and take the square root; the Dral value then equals 2.61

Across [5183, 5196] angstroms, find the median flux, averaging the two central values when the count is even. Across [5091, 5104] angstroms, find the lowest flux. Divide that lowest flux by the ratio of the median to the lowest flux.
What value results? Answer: 9.2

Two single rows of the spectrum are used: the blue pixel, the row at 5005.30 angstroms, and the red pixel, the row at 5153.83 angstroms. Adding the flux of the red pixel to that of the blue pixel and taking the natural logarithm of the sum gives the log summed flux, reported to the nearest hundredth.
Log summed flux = 2.79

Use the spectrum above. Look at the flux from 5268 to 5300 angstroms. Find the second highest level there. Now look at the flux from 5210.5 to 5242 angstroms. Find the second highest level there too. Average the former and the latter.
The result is 7.7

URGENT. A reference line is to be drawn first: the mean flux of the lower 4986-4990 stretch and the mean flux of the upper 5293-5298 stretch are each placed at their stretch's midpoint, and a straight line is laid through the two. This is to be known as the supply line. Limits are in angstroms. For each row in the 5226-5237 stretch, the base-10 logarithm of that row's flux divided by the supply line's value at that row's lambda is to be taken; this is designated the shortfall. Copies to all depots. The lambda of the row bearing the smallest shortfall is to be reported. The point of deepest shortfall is 5235.17 angstroms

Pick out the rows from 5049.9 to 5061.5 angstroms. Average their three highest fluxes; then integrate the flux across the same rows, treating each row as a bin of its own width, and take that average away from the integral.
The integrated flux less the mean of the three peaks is 93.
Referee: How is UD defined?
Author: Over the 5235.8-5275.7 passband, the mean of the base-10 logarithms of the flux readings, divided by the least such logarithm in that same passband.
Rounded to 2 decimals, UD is 1.04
